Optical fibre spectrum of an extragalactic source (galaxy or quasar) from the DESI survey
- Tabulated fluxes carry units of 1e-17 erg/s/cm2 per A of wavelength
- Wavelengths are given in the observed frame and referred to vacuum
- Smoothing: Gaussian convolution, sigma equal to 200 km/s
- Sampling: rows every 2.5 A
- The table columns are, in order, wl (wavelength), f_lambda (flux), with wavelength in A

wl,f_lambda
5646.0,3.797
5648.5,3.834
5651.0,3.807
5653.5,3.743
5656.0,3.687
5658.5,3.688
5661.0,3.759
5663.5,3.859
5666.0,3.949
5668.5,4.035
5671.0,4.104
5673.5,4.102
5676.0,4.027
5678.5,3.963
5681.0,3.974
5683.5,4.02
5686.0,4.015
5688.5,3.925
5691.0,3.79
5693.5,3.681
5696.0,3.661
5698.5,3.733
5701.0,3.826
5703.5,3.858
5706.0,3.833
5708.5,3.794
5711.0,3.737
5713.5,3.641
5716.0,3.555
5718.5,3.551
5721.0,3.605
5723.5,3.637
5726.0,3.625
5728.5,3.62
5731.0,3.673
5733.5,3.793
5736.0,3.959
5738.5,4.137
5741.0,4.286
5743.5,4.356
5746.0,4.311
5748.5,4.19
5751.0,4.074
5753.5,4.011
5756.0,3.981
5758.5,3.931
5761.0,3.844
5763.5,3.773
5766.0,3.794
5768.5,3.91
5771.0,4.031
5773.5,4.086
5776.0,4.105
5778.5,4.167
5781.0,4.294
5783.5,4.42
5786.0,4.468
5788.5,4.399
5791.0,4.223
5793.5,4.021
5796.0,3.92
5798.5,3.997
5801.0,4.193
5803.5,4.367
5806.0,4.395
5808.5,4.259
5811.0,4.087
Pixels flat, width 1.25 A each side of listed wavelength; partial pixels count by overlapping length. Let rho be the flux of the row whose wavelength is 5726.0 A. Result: 3.625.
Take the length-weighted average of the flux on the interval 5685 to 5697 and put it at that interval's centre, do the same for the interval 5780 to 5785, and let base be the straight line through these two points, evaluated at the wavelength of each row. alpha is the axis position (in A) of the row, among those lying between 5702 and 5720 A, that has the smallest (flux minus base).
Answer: 5718.5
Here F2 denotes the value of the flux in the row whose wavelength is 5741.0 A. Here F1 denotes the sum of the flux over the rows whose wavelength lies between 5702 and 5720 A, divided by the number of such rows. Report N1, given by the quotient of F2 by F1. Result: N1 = 1.16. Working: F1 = 3.71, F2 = 4.286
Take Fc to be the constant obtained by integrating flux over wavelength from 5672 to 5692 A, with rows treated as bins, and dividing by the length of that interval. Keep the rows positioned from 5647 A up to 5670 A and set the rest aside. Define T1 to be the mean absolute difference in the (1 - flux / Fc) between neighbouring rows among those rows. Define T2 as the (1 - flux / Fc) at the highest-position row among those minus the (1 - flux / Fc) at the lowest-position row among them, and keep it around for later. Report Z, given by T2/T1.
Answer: -3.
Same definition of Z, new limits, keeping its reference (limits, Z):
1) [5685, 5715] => 5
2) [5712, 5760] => -4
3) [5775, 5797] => 2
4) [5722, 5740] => -6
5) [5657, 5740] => -7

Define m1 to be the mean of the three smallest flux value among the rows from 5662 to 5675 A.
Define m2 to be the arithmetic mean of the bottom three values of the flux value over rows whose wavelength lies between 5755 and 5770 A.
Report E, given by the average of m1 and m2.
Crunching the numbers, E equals 3.88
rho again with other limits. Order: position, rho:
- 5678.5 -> 3.963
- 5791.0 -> 4.223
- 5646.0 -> 3.797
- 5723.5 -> 3.637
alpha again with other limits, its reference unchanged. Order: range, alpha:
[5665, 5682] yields 5681.0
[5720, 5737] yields 5728.5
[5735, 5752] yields 5736.0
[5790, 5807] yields 5796.0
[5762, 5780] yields 5763.5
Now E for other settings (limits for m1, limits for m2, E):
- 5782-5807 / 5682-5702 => 3.84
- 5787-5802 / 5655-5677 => 3.85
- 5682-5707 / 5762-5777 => 3.76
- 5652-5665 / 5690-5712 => 3.70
